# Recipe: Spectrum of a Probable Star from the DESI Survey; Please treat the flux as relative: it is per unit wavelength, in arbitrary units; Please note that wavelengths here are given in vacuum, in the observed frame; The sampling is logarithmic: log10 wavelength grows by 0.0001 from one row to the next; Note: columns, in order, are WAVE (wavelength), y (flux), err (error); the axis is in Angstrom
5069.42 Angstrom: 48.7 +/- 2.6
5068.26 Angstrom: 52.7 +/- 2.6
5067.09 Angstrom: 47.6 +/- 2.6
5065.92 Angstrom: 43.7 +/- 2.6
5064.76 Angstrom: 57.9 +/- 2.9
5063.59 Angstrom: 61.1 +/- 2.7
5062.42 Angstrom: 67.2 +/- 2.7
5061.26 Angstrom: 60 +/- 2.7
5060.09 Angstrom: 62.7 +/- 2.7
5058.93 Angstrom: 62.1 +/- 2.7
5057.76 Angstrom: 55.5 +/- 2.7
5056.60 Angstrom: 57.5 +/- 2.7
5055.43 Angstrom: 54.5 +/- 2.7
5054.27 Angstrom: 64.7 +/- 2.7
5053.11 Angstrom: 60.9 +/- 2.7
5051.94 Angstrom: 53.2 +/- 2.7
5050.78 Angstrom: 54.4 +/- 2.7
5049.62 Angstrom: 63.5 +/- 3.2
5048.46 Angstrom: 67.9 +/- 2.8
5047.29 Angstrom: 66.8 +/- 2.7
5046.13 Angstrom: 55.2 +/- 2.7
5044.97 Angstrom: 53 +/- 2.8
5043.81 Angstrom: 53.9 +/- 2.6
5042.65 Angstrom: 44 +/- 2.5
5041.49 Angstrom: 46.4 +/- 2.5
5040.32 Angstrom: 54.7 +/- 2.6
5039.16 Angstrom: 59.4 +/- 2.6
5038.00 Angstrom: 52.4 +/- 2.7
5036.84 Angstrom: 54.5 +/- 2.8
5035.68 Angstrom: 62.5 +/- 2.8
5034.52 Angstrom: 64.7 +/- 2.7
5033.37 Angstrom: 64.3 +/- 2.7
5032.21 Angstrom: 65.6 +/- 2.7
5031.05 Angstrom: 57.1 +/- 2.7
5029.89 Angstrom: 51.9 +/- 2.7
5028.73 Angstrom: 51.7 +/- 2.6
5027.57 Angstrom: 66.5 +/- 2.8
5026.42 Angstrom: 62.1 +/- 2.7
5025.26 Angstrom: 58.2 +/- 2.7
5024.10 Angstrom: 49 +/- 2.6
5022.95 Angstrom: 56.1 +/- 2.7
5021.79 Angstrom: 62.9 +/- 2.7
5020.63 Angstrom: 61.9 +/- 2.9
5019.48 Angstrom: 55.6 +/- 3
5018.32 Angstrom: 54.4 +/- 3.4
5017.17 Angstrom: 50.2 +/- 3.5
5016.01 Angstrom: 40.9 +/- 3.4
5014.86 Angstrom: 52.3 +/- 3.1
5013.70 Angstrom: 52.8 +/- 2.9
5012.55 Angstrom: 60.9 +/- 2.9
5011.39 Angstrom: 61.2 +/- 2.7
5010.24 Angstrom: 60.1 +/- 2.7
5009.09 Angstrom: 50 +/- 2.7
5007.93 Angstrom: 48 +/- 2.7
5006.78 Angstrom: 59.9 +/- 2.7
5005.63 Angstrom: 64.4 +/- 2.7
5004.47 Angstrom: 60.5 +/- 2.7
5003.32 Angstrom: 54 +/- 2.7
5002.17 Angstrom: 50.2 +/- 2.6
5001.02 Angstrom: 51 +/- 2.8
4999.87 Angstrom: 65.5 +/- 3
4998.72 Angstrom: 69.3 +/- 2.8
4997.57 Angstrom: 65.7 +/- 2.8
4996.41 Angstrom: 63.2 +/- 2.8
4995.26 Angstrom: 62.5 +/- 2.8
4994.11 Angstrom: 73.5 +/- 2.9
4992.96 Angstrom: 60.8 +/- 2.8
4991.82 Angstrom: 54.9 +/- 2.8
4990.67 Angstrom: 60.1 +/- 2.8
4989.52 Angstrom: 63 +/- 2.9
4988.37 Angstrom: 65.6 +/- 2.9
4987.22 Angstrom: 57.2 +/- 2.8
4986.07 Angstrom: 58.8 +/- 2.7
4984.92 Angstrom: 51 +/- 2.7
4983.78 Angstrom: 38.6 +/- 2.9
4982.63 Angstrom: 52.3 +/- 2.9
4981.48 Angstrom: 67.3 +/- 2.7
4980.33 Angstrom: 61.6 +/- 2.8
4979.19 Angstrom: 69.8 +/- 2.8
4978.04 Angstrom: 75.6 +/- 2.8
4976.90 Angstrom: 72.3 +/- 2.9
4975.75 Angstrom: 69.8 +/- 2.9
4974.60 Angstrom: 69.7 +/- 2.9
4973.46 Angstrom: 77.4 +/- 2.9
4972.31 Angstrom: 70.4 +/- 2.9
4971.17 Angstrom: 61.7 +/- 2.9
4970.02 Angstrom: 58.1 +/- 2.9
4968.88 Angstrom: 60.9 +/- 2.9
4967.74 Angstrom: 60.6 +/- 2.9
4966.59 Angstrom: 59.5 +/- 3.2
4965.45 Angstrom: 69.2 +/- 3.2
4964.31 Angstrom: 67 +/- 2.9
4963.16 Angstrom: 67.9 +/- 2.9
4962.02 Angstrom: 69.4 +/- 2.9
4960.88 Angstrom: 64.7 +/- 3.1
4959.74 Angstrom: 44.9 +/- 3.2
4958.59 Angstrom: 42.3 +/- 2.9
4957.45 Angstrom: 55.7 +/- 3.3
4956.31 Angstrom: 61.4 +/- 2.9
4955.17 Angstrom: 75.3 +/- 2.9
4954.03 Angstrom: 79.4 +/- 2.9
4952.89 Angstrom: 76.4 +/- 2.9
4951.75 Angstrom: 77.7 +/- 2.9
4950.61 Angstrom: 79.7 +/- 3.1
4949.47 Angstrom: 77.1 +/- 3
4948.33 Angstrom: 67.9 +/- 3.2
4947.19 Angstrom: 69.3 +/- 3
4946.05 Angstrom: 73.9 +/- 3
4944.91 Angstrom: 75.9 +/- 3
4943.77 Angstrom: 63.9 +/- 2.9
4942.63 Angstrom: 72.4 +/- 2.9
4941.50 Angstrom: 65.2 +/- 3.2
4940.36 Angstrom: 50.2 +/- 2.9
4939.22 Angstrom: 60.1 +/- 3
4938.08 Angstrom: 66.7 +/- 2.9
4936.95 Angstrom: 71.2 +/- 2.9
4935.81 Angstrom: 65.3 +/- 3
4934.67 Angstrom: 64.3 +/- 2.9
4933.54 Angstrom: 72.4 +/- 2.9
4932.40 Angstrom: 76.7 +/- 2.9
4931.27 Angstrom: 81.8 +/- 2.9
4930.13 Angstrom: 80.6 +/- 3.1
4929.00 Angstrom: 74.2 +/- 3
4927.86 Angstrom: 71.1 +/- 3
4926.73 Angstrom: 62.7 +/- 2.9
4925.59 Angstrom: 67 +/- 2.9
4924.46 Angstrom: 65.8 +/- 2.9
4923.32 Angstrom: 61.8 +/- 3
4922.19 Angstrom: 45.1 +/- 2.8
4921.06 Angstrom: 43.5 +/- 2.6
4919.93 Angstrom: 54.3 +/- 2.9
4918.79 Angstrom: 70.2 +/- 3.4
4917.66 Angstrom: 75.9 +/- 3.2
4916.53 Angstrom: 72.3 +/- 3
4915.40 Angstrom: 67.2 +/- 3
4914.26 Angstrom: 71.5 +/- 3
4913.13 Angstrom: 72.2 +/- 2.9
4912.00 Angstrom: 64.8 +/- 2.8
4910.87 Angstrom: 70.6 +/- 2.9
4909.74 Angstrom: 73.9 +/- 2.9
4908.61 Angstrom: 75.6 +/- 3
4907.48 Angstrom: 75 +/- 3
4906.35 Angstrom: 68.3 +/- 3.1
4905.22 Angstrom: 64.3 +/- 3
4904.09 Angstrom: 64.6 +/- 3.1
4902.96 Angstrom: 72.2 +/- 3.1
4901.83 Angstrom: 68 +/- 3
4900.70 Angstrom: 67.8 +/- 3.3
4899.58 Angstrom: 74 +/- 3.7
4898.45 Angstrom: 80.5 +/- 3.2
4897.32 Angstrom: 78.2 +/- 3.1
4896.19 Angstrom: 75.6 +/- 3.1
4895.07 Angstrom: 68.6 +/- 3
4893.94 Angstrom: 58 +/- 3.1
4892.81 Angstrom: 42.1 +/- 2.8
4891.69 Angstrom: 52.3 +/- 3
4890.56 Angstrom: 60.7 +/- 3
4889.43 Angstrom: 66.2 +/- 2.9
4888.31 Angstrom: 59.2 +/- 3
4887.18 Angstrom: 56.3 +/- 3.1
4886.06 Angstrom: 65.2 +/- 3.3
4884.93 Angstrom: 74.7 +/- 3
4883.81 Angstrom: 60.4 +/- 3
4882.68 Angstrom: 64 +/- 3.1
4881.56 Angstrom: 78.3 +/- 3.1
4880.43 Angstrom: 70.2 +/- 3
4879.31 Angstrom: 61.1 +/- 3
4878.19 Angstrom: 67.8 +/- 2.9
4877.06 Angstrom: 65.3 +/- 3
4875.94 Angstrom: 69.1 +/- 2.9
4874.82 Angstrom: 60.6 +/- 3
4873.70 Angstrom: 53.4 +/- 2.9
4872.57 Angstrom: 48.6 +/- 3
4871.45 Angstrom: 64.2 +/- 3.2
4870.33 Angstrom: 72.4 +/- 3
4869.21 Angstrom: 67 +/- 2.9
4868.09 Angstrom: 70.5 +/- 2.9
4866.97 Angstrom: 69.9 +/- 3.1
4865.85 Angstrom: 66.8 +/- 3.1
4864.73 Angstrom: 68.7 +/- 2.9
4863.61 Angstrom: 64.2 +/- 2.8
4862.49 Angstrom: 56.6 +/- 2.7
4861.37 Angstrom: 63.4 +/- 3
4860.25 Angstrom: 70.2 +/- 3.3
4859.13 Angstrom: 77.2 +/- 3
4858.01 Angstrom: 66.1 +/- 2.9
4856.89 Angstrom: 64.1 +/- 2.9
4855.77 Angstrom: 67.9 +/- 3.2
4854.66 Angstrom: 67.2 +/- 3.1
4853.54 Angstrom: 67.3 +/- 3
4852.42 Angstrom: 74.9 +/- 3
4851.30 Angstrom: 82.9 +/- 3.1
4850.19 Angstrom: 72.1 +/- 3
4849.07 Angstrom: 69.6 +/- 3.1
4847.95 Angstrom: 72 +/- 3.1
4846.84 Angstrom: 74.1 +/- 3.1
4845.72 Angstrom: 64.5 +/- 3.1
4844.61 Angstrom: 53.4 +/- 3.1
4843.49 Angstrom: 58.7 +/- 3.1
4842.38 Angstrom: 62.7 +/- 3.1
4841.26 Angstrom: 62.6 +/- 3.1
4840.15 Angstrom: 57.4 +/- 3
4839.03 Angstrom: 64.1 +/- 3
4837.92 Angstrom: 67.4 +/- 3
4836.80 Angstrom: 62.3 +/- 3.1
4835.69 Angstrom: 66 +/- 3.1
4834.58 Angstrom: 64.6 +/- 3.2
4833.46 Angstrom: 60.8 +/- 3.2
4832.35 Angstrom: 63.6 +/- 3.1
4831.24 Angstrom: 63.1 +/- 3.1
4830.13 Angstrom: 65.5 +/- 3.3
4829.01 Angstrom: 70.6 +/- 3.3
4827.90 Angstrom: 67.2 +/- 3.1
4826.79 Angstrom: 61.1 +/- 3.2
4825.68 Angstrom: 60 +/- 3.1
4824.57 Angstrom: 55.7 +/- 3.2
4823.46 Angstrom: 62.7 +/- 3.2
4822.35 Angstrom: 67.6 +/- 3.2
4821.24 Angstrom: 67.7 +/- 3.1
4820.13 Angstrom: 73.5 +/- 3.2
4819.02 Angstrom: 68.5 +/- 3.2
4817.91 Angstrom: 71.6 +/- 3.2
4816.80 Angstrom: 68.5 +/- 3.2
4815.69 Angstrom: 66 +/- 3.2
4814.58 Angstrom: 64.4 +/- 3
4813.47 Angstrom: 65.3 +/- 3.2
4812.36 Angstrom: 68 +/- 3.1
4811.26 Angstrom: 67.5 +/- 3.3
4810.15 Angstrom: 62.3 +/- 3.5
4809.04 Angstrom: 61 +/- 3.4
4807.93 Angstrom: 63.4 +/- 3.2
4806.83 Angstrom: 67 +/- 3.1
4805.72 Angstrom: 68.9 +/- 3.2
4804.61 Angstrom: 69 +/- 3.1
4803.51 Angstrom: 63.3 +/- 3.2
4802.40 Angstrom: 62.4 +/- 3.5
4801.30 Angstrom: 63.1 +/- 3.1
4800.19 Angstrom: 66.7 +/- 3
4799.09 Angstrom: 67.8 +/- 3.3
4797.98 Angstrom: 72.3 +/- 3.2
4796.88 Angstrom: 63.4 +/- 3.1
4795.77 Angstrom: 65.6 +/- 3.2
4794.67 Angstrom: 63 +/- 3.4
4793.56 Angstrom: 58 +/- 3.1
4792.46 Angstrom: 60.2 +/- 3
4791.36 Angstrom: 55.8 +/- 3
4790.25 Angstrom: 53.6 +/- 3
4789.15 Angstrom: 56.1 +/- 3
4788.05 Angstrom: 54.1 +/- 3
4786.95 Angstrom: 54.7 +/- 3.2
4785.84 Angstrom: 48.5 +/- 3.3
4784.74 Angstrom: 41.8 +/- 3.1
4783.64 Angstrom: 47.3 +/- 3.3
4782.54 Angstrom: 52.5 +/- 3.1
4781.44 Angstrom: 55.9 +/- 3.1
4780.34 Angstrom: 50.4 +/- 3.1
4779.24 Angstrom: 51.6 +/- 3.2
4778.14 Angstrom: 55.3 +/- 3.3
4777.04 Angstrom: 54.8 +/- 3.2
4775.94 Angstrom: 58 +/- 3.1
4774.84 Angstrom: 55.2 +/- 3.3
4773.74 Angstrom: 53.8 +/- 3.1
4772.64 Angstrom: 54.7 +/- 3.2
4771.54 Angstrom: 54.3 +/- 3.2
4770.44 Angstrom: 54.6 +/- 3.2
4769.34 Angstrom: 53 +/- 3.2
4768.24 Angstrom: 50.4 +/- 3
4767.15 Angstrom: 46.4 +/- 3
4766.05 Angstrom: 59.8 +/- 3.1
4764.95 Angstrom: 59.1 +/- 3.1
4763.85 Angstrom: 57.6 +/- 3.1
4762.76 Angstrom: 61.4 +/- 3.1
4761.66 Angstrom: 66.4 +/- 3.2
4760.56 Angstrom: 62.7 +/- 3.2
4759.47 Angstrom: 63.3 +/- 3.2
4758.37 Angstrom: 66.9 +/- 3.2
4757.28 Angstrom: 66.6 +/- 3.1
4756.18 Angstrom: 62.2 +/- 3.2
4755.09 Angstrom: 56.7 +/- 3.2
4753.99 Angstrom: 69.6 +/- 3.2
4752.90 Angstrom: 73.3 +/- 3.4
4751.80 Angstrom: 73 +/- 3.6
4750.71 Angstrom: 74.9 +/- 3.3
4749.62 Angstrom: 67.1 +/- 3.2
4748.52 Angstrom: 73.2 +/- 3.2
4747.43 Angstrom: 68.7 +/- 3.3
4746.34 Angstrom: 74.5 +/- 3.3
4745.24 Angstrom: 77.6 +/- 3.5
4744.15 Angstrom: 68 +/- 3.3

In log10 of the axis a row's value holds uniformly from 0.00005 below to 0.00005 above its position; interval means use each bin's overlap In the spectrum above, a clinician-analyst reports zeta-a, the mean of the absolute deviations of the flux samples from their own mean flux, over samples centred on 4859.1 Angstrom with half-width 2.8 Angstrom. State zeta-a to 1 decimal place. 4.4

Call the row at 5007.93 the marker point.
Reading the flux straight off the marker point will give 48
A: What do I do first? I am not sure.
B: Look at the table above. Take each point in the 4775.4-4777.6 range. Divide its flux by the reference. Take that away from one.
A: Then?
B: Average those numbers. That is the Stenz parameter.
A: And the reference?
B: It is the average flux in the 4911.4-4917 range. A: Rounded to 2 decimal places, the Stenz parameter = 0.19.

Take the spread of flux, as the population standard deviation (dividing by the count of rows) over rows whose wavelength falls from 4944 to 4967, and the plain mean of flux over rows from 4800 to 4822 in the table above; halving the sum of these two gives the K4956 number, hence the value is 38.4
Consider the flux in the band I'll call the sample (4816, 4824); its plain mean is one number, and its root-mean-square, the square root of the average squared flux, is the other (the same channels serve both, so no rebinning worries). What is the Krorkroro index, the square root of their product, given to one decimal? 68.6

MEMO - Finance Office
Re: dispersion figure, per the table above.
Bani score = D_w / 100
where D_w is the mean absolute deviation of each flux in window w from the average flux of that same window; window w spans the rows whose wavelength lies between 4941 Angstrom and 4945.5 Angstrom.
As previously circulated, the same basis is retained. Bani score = 0.048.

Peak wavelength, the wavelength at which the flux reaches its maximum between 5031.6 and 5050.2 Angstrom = 5048.46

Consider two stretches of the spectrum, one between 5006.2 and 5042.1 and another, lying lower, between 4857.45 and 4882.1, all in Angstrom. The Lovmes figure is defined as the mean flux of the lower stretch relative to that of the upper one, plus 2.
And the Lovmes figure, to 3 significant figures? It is 3.17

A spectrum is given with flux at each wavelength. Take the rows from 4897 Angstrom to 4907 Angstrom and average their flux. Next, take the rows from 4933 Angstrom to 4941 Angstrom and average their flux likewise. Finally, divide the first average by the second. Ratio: 1.10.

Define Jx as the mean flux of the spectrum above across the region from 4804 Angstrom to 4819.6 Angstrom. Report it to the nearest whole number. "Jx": 67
